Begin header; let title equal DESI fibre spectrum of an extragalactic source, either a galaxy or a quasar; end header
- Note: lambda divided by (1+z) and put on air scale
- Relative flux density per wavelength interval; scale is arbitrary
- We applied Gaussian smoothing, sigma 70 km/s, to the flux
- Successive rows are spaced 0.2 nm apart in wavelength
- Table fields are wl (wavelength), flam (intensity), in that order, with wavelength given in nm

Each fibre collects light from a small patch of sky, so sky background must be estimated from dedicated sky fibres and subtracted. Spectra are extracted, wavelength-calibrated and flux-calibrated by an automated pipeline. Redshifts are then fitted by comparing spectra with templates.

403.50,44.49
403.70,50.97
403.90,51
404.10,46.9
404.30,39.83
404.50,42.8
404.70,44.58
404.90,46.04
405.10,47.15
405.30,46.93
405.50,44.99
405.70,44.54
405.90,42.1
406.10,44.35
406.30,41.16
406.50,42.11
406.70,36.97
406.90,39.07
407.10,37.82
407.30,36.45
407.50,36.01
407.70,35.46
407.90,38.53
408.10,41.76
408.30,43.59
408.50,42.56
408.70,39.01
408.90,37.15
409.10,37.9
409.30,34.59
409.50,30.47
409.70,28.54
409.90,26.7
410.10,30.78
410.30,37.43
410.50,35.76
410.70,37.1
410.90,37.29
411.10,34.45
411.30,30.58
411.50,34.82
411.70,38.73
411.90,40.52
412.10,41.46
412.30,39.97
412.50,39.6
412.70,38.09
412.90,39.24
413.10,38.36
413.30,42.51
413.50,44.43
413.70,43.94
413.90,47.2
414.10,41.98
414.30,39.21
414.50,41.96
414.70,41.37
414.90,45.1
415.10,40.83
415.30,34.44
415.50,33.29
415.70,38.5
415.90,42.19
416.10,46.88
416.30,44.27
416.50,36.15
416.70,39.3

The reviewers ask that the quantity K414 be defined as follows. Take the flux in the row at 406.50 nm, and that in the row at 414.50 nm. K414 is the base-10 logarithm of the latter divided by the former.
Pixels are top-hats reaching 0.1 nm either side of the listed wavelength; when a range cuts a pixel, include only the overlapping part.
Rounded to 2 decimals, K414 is 0.00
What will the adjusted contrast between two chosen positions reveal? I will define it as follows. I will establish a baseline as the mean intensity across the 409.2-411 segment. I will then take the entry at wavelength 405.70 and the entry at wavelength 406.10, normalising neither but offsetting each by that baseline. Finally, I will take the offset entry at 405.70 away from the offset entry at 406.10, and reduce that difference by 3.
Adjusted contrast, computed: -3.2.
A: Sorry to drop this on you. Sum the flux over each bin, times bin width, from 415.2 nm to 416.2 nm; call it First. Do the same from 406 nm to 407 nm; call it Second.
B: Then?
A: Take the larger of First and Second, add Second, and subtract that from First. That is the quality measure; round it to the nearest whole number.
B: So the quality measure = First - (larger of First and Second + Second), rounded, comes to -42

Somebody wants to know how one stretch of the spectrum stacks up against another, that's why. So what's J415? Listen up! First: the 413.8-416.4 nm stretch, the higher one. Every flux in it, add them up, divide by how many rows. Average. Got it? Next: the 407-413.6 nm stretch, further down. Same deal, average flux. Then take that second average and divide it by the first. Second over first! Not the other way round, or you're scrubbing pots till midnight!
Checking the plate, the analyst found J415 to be 0.90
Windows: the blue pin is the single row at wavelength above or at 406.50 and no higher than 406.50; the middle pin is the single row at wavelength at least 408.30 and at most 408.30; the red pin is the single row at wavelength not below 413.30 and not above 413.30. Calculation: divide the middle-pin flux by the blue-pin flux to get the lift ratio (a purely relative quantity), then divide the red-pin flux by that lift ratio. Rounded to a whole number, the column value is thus 41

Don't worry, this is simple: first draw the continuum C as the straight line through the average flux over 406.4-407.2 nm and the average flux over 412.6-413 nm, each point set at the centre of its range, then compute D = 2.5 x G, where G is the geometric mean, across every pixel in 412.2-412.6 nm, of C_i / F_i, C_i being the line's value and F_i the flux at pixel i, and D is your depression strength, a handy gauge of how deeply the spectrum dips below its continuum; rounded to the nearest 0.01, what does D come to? 2.43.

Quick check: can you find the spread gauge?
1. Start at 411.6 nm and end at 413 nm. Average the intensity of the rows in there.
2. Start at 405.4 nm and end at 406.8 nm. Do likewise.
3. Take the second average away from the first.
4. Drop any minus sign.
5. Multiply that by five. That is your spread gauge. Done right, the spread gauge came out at 13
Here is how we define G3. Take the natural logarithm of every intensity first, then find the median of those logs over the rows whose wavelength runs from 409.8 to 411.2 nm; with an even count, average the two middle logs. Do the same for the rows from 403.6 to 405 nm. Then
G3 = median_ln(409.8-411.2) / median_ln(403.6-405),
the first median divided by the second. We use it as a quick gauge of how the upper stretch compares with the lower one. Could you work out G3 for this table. 0.93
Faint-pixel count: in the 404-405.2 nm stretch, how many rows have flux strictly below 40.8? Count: 1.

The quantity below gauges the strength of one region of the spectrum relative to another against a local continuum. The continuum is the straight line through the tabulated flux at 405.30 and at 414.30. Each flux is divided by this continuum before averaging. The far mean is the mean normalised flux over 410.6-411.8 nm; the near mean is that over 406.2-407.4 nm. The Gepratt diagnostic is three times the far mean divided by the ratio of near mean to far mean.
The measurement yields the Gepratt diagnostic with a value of 2.5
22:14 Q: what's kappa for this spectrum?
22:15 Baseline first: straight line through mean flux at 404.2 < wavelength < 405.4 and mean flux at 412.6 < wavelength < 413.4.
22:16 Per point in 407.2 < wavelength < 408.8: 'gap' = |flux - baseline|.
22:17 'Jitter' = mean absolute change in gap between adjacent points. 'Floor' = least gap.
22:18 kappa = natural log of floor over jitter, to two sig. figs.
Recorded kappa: -1.8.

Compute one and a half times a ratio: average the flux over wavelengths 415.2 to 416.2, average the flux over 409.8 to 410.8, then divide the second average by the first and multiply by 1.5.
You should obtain 1.29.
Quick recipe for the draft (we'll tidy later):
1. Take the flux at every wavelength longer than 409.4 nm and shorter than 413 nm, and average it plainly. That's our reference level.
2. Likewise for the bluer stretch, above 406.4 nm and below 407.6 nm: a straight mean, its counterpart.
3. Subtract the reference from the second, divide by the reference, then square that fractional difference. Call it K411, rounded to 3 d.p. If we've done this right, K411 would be 0.005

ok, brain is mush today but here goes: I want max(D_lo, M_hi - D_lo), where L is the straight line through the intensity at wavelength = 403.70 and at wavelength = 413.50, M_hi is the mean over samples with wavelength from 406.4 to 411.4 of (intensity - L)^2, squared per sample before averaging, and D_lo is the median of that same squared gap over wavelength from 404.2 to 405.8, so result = 115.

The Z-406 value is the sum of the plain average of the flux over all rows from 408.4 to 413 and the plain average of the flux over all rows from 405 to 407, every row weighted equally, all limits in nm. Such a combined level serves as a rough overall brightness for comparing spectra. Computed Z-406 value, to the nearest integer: 79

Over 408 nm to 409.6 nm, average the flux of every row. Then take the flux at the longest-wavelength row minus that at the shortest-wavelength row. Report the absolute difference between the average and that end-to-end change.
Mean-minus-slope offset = 50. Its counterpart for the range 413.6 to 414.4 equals 48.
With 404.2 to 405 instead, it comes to 37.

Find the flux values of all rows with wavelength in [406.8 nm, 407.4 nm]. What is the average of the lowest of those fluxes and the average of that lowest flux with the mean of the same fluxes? 37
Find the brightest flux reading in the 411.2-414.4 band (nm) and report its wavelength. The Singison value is 413.90 nm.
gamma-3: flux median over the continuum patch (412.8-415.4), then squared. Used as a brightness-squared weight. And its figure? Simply 1761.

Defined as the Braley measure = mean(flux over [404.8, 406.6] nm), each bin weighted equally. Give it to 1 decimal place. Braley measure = 44.4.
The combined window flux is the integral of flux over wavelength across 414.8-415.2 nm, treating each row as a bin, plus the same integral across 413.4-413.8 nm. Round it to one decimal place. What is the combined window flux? 34.9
